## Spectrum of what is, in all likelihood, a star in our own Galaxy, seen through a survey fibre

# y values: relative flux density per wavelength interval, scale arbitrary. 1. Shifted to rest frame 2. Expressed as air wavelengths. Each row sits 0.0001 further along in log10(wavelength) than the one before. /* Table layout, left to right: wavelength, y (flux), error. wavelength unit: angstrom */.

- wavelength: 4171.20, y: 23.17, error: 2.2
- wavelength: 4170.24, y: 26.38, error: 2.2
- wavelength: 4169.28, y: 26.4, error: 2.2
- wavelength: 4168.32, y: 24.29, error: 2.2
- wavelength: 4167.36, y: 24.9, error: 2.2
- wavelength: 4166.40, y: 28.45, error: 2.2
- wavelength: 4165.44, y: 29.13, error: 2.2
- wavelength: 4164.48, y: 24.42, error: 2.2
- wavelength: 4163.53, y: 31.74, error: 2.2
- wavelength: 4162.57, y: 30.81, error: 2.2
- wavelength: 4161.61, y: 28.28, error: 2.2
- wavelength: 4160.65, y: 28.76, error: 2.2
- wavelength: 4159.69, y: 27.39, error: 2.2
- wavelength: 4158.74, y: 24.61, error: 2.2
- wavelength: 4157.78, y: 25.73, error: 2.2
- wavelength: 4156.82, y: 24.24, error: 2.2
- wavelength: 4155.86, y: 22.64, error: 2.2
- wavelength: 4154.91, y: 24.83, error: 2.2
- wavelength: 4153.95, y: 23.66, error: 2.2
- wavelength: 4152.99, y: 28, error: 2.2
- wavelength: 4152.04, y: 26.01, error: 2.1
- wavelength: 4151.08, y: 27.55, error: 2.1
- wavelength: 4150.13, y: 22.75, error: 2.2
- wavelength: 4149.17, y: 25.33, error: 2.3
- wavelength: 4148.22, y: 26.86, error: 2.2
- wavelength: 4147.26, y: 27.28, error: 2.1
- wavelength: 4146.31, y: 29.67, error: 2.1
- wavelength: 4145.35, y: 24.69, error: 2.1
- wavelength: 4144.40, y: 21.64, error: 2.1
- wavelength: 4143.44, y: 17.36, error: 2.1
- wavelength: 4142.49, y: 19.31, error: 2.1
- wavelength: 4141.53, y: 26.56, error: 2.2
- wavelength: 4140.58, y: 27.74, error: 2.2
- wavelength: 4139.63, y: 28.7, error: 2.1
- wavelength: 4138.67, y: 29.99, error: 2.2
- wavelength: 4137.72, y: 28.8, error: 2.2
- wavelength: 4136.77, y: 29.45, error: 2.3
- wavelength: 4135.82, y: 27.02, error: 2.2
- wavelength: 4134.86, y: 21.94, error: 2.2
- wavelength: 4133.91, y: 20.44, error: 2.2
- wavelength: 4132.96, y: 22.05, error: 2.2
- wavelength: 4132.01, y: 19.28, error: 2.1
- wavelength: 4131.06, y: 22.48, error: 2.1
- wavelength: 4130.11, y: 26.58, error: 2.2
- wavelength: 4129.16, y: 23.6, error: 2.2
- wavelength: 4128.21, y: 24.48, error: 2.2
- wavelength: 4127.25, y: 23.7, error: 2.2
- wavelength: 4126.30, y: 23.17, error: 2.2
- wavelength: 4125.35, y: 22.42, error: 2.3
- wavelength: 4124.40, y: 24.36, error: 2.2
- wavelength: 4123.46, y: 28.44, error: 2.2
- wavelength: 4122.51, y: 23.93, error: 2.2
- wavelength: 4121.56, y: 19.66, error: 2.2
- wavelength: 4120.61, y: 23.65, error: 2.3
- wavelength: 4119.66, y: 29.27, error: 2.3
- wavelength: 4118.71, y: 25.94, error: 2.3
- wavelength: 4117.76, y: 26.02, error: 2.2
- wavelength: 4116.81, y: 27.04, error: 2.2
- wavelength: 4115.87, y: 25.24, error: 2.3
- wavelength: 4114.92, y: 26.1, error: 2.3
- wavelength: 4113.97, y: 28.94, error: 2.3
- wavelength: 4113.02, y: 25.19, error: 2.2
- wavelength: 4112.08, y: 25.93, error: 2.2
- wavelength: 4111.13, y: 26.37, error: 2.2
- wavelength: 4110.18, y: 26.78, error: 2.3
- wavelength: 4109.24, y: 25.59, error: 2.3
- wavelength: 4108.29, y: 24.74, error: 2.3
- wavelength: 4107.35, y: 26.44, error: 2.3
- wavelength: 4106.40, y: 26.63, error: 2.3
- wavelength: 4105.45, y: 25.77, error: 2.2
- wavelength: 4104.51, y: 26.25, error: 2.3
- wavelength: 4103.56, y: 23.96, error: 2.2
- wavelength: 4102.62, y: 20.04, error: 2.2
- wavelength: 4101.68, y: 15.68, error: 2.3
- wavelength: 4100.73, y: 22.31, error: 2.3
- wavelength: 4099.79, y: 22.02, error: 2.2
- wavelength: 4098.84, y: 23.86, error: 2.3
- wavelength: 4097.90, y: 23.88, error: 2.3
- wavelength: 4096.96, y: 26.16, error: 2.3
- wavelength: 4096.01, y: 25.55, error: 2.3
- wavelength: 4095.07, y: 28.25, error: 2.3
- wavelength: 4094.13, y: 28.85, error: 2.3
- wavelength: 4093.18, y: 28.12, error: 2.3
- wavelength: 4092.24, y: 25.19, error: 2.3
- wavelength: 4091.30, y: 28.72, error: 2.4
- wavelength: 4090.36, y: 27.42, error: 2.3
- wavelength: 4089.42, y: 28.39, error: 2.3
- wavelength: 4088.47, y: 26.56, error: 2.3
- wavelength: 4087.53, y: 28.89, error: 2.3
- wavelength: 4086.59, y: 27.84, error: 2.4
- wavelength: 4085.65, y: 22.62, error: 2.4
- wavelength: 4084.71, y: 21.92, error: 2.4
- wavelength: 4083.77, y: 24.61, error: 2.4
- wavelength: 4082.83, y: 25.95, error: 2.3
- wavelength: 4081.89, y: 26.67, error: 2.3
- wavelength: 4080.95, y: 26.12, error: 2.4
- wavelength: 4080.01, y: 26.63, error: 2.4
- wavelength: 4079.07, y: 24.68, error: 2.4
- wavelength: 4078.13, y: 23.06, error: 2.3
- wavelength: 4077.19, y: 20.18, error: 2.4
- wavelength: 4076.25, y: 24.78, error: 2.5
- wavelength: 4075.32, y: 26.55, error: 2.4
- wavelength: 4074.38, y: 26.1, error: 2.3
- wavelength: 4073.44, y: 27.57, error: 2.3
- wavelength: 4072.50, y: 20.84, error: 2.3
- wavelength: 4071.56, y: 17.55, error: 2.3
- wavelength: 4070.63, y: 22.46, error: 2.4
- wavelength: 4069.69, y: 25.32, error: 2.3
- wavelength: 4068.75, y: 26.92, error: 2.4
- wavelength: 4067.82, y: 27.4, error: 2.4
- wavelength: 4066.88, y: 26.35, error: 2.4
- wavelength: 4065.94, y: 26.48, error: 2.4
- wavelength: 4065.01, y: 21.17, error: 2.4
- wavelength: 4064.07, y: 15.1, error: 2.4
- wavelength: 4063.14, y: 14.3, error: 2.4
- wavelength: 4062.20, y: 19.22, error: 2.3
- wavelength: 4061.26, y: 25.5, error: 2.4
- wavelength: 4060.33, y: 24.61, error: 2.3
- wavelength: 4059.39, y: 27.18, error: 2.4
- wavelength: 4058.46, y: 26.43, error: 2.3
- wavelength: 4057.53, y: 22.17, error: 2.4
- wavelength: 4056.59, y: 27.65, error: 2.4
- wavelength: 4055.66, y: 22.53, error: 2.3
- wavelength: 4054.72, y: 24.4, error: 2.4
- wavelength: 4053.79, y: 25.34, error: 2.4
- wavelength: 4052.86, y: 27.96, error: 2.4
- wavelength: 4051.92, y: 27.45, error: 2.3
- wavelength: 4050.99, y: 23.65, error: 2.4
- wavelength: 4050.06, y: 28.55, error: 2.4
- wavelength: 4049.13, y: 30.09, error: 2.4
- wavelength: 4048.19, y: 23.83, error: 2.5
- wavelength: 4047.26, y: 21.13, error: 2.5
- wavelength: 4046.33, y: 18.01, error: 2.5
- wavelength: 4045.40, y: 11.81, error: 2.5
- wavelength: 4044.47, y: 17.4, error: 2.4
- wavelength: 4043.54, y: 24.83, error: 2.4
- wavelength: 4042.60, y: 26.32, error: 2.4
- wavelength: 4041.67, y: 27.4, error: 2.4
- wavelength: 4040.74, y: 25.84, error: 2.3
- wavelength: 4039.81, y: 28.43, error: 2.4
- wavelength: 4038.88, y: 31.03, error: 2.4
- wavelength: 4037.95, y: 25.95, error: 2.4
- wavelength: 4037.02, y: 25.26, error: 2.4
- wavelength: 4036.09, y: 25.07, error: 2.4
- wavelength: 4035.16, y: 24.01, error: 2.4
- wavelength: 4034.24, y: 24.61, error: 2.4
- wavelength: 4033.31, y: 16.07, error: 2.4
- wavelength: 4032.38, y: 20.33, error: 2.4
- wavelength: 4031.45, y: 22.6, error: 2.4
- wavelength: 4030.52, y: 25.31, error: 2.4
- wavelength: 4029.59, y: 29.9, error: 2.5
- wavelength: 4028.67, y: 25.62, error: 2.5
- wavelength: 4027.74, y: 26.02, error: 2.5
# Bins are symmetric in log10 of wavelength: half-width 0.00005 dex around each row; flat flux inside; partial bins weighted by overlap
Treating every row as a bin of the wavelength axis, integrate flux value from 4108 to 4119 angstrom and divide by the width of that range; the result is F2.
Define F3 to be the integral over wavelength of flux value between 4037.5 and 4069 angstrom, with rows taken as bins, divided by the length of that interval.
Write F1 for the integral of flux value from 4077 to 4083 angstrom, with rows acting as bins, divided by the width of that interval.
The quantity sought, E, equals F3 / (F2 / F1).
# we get 23.0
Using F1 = 24.9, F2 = 26.2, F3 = 24.2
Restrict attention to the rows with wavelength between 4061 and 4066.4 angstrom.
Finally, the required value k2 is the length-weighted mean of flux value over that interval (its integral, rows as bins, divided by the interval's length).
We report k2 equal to 20.1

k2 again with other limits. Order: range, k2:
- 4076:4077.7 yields 22.2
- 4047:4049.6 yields 25.3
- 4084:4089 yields 25.5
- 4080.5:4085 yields 25.2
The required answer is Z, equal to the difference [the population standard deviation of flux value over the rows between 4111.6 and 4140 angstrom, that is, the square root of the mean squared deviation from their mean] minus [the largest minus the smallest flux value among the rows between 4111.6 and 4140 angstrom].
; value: -8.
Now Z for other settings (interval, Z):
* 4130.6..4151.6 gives -9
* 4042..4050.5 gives -13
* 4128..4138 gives -7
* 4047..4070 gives -12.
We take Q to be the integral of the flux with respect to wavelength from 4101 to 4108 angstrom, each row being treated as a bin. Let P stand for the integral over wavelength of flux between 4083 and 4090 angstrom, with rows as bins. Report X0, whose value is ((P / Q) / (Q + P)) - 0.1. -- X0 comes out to -0.0968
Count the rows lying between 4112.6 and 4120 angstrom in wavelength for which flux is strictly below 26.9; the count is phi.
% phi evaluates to 5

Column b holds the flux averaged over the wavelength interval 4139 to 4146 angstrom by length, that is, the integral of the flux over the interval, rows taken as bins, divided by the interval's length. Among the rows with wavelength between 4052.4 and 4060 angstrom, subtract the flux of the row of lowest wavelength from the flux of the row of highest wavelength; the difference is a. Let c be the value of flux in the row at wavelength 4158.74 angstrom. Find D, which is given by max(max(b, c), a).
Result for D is 24.6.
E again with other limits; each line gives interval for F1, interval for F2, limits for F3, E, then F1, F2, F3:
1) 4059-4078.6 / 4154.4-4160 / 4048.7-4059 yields 24.4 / 23.3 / 24.8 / 26.0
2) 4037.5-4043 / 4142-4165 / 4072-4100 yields 27.6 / 27.5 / 25.6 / 25.6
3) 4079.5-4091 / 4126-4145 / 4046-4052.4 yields 26.8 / 26.2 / 24.2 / 24.8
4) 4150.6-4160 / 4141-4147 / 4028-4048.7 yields 25.8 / 25.4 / 23.4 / 23.7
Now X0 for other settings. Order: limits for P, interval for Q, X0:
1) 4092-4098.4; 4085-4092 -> -0.0975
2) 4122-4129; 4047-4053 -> -0.0967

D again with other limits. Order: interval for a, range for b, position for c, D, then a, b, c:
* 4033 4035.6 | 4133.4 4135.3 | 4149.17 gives 25.3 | 8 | 21.2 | 25.33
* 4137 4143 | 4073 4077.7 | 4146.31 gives 29.7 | -9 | 25.0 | 29.67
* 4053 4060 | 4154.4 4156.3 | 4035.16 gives 24.0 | 2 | 23.8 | 24.01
